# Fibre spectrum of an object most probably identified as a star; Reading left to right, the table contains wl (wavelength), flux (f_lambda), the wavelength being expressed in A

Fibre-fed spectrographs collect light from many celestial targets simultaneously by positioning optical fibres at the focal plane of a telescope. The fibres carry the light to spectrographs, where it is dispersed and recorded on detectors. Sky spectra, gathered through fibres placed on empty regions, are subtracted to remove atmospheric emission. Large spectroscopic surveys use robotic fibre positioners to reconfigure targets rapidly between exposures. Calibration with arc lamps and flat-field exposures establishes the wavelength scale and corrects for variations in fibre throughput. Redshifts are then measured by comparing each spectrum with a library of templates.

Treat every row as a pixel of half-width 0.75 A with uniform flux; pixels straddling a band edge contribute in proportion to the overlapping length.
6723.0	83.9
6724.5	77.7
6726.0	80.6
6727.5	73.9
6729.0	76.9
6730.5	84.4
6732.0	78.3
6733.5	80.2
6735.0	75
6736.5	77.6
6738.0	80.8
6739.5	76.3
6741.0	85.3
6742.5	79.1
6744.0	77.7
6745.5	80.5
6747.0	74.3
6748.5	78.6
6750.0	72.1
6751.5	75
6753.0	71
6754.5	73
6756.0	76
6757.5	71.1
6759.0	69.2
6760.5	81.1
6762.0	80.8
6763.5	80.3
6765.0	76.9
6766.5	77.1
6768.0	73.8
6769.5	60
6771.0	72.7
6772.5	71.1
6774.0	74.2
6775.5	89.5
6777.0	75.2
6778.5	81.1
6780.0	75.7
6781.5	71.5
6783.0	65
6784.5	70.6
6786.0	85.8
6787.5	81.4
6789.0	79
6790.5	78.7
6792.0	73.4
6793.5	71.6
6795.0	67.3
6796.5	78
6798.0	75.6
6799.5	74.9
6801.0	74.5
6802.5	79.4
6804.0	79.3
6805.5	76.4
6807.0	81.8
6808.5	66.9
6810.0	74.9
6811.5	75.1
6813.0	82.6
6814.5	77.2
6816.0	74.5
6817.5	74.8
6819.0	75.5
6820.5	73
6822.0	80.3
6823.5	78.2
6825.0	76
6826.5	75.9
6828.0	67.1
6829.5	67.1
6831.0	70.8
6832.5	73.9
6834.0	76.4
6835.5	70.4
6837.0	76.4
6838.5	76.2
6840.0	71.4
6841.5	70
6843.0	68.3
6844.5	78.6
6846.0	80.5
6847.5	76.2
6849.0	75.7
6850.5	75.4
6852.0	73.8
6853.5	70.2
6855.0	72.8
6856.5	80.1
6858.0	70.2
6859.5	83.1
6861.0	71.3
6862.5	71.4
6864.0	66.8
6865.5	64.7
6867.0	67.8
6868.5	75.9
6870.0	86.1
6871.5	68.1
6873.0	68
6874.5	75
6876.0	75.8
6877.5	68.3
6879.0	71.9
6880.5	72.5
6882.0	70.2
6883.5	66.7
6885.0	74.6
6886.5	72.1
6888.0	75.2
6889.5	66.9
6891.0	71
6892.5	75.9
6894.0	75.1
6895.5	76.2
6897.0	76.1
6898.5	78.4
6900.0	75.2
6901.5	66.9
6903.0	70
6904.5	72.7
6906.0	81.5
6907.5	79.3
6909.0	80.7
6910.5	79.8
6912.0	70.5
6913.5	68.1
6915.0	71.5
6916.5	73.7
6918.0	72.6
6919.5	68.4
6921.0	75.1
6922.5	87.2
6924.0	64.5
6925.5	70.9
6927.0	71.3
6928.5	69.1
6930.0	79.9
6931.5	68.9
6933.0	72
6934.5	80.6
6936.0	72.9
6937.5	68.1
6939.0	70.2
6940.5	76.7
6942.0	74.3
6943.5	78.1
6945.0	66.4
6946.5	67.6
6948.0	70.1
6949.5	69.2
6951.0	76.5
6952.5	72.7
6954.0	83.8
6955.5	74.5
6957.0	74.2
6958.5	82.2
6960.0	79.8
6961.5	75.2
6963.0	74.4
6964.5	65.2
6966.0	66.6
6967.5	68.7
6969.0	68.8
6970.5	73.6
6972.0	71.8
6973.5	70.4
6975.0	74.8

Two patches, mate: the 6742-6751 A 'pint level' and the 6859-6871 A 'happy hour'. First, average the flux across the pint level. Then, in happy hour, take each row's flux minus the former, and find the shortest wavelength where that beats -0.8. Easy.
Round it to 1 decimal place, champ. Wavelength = 6859.5 A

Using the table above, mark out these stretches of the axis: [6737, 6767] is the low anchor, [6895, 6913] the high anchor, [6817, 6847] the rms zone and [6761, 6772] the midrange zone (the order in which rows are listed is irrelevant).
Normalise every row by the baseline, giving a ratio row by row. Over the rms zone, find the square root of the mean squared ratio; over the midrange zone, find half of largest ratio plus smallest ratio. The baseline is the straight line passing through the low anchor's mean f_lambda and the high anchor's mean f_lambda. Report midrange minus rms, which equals -0.056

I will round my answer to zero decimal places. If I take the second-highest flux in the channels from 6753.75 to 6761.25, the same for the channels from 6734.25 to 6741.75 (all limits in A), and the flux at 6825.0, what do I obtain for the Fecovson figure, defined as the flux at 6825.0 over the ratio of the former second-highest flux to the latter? 81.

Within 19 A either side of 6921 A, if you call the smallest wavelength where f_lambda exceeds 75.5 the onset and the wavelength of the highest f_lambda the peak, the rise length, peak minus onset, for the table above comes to 16.5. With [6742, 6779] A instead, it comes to 33.0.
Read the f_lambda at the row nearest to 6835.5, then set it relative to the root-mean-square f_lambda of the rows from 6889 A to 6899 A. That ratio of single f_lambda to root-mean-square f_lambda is 0.95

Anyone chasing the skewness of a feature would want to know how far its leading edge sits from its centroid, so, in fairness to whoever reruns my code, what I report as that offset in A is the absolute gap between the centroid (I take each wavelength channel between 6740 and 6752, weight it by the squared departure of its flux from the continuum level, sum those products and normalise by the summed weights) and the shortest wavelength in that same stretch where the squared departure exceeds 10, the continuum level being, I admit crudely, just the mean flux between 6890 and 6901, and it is 2.0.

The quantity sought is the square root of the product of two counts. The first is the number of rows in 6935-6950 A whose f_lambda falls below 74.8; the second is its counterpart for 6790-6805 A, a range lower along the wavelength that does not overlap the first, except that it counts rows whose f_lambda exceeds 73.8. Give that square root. 7.5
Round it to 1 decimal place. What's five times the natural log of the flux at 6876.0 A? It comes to 21.6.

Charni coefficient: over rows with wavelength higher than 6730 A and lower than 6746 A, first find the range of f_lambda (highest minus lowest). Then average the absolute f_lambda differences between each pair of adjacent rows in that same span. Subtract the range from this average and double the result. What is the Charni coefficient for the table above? -12.0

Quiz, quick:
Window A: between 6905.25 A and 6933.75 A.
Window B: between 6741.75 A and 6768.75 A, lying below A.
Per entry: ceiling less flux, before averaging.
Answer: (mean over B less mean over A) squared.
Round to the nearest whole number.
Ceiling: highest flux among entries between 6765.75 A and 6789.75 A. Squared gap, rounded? 4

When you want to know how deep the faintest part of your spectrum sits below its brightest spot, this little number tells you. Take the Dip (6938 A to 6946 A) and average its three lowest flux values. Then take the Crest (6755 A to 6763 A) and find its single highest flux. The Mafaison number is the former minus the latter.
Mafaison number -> -11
